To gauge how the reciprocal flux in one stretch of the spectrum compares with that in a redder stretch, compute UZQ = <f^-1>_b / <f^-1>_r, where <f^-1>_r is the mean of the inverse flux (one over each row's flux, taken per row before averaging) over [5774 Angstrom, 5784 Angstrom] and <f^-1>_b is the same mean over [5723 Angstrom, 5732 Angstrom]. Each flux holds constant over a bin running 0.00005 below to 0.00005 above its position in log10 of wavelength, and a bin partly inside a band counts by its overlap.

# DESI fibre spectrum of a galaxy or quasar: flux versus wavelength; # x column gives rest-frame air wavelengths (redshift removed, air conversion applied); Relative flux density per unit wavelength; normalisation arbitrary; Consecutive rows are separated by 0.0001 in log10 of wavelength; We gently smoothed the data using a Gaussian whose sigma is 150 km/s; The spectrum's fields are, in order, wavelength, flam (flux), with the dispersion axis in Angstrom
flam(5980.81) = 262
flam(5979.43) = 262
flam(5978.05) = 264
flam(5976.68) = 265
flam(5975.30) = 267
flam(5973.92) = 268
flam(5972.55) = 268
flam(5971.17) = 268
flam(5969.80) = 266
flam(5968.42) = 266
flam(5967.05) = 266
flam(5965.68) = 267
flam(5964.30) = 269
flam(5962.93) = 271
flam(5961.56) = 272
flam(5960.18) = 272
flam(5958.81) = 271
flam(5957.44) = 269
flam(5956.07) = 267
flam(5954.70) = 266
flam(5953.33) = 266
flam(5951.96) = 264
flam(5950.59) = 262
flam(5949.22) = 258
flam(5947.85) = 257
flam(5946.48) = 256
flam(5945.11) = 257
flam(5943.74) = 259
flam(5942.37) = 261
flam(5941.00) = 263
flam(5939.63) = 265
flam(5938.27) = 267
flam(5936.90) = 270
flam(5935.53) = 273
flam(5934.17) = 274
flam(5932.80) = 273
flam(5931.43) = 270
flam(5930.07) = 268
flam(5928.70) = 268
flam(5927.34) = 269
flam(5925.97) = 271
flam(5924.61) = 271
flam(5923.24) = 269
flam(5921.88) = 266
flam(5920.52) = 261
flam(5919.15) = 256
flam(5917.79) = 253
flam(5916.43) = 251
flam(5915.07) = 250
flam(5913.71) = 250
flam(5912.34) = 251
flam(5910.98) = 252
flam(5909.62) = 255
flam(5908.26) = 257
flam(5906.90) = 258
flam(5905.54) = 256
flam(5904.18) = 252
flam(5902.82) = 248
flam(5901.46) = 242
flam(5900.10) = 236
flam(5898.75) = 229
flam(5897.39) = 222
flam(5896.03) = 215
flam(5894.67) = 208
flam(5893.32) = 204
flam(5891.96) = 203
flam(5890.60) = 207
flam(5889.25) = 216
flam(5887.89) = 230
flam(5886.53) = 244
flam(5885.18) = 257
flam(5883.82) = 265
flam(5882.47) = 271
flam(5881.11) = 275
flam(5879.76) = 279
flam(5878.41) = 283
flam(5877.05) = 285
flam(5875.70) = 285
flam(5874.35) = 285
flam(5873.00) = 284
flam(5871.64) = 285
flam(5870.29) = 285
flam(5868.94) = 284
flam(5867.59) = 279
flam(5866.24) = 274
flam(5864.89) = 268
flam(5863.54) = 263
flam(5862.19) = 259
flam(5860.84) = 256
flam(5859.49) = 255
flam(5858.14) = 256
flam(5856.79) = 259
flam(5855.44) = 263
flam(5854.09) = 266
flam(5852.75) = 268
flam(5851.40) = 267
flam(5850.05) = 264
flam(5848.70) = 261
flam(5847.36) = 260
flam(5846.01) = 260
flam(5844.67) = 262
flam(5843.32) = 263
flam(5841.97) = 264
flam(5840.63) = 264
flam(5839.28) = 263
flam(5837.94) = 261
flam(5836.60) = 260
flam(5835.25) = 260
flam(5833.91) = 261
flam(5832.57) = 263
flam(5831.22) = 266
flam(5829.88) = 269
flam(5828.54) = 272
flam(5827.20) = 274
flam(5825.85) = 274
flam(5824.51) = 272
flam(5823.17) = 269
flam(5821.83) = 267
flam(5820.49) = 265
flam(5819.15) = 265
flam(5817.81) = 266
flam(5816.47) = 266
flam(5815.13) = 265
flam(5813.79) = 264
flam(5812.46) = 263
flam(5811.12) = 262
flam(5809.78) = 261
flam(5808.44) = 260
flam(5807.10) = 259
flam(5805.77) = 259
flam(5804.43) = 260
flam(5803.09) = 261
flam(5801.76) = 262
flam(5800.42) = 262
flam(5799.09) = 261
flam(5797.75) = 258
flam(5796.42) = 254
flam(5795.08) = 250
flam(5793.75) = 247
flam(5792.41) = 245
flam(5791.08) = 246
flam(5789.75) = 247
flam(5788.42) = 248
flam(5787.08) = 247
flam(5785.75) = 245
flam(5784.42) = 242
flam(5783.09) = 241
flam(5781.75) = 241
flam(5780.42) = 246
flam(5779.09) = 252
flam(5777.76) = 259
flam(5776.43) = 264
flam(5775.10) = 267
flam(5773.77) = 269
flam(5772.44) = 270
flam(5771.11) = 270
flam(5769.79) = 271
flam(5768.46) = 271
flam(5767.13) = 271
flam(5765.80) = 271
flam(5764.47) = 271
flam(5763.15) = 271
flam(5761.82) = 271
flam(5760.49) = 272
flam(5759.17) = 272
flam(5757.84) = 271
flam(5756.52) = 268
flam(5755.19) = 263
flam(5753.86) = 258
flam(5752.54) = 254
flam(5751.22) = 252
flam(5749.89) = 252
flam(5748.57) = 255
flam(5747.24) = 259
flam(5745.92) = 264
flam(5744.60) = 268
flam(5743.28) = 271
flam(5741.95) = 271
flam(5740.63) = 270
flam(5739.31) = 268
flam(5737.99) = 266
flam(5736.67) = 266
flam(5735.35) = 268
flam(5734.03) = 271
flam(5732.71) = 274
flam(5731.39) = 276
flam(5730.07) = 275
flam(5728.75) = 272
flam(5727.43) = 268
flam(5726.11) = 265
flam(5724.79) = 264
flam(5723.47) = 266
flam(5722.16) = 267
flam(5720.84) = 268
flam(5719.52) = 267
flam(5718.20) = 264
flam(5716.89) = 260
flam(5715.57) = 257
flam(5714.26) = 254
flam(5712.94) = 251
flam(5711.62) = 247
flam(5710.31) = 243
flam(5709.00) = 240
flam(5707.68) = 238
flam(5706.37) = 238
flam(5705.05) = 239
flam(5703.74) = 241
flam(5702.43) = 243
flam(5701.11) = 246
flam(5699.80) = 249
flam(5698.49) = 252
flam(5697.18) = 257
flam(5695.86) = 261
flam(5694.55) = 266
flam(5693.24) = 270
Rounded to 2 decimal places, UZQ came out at 0.94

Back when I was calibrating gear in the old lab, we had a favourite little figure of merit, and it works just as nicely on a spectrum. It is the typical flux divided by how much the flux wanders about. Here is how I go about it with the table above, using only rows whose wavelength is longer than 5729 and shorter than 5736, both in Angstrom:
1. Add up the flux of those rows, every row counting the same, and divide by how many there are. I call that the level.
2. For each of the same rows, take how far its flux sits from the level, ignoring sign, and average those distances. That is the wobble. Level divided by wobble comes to 103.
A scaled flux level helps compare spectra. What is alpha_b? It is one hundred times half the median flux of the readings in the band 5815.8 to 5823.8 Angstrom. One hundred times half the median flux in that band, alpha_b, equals 13300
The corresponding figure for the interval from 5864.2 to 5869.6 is 13825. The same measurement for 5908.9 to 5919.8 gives 12575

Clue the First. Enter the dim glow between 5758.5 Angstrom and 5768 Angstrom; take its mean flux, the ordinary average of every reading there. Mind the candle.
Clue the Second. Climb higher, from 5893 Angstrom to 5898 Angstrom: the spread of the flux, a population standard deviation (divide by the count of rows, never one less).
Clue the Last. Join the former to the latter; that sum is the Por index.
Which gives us 278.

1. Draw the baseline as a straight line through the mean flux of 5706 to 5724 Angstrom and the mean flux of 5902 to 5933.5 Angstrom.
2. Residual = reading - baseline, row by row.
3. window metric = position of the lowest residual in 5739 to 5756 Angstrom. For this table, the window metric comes 5751.22 Angstrom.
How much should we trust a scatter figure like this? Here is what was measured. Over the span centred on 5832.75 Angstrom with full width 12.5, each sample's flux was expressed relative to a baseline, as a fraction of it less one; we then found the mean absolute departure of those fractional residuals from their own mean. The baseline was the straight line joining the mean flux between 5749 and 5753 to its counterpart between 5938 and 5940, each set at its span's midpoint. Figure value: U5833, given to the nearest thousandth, 0.019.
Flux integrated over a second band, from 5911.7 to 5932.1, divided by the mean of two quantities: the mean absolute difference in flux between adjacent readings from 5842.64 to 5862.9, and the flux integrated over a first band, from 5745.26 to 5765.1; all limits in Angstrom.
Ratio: 2.04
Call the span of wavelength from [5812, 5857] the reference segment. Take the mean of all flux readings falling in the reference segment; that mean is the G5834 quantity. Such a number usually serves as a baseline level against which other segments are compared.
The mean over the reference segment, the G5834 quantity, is 265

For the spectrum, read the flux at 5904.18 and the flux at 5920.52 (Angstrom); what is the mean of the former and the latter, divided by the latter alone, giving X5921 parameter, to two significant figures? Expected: 0.98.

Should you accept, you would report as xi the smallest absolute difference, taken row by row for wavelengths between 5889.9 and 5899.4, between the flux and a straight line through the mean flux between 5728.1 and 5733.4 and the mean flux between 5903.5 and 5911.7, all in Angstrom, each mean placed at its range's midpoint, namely 27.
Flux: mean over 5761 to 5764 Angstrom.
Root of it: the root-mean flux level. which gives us 16.5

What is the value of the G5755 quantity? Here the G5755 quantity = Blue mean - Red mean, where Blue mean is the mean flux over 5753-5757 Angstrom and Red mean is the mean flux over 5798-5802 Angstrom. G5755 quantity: 1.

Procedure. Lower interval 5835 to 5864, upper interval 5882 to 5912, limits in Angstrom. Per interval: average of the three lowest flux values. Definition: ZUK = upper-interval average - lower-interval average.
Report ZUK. -51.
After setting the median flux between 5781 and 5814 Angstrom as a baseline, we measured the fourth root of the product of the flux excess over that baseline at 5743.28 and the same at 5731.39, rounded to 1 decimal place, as 3.9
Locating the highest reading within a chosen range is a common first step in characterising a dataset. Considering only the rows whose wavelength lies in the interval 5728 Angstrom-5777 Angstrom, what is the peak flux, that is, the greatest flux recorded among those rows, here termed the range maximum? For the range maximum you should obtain 276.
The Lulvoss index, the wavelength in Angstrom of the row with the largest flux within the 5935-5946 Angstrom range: 5935.53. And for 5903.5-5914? 5906.90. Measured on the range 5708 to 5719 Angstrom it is 5718.20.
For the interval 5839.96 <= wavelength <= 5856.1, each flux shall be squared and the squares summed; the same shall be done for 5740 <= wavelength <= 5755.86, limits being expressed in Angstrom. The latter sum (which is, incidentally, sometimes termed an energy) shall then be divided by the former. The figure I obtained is 0.98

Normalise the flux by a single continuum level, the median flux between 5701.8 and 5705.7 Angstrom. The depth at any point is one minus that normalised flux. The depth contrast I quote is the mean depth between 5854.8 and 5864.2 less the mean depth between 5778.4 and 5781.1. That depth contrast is -0.04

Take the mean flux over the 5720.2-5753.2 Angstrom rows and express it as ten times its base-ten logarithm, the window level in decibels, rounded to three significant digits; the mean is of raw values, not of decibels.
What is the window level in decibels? 24.2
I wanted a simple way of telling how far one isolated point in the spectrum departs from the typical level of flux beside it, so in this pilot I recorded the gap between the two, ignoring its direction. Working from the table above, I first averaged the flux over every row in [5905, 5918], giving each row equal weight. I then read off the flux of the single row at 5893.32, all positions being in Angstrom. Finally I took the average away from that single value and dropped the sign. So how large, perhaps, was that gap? 49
